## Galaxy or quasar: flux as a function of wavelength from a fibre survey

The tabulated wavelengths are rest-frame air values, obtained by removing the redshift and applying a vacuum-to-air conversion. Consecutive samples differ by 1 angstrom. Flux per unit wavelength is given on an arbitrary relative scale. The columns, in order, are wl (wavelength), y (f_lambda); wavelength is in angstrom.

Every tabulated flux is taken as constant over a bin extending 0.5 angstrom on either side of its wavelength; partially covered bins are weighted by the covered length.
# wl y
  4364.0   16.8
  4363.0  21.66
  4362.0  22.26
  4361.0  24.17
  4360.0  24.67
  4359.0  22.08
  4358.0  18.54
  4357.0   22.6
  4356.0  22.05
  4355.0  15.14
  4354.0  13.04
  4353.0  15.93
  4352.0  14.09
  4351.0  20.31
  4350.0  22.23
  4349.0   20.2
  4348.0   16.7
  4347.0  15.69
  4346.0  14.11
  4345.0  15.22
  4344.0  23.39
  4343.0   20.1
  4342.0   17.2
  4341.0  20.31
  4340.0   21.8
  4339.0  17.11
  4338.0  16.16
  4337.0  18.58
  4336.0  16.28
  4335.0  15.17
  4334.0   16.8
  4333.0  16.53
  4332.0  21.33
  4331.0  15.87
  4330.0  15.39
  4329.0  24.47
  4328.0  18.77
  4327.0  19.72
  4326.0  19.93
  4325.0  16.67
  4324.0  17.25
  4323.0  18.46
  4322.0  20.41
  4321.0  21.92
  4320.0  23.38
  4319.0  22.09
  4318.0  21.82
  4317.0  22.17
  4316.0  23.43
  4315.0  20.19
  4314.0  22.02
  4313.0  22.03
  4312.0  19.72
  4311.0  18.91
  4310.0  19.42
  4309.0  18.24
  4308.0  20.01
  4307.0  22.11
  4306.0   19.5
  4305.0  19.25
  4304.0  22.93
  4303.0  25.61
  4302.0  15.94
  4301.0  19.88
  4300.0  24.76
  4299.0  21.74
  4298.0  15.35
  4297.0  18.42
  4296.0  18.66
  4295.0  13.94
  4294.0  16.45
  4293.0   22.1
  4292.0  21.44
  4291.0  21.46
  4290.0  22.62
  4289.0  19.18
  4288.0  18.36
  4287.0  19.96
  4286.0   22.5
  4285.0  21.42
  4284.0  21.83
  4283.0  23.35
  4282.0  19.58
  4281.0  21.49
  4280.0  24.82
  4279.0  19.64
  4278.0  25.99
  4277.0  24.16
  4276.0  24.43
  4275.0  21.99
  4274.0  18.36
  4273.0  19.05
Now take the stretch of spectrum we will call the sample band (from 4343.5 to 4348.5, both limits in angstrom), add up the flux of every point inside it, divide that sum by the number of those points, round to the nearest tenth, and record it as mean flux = 17.0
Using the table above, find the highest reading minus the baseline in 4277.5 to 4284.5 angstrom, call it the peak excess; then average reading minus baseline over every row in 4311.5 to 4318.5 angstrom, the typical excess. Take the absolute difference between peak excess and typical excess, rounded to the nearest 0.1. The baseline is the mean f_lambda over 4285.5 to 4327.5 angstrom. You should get 4.4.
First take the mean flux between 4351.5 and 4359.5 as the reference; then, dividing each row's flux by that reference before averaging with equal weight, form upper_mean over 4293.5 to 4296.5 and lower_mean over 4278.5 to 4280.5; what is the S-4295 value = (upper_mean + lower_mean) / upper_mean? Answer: 2.36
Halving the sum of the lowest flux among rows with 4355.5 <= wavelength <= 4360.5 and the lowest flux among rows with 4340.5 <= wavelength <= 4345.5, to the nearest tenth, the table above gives 16.9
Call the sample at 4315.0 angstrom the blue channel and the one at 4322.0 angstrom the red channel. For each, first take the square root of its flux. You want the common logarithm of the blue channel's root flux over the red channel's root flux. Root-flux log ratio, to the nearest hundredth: 0.00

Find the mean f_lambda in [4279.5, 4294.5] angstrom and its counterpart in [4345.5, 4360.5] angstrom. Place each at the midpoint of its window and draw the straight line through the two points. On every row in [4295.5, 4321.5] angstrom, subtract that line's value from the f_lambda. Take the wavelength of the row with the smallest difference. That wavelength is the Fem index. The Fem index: 4298.0 angstrom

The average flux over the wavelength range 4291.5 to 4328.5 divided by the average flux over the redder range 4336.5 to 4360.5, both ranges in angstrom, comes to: 1.08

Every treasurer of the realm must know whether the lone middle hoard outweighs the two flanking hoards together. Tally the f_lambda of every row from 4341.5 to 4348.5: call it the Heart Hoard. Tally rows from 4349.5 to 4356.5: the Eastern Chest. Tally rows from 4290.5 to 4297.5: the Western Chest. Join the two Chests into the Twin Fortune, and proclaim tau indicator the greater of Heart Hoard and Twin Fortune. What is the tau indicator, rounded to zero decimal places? 255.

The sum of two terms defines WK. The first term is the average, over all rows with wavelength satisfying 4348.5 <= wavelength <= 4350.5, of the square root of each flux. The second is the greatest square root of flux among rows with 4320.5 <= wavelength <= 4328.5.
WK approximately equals 9.3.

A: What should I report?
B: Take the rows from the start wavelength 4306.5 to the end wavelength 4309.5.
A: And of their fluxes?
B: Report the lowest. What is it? 18.24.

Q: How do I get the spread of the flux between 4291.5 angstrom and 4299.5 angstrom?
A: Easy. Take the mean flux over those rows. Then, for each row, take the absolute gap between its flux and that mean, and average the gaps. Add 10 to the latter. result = 12.5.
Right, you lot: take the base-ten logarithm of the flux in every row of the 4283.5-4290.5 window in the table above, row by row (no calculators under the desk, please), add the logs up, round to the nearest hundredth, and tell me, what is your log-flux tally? 9.22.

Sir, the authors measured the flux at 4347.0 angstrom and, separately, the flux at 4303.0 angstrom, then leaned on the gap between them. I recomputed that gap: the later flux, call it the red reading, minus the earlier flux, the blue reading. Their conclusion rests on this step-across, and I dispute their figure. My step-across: -10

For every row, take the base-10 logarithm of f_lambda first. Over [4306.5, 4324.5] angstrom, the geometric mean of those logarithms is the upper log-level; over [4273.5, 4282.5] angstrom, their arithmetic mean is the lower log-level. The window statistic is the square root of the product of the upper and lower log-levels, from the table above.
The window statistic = 1.33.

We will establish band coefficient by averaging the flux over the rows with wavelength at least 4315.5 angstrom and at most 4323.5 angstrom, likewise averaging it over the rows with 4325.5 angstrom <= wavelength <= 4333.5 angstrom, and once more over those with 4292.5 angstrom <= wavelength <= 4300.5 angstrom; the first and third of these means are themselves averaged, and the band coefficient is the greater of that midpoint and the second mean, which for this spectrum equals 20.3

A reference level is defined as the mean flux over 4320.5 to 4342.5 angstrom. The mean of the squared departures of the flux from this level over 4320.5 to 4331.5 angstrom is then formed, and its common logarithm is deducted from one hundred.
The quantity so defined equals 99.16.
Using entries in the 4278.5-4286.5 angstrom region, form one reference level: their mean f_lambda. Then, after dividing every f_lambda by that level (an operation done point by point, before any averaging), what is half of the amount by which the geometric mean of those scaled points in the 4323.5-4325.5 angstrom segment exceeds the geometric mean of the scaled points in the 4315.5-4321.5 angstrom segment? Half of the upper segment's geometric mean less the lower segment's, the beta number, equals -0.13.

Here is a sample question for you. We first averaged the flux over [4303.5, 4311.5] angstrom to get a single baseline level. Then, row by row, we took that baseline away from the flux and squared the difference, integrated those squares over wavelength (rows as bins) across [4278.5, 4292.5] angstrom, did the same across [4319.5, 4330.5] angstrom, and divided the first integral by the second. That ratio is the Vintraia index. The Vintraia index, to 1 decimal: 0.8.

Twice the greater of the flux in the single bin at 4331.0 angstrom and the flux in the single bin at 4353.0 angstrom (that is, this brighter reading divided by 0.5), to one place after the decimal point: 31.9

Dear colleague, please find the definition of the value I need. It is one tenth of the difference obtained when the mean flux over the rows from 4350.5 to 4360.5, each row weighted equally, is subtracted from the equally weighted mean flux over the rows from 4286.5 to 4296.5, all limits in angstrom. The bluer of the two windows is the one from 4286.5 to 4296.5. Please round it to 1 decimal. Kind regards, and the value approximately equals 0.1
